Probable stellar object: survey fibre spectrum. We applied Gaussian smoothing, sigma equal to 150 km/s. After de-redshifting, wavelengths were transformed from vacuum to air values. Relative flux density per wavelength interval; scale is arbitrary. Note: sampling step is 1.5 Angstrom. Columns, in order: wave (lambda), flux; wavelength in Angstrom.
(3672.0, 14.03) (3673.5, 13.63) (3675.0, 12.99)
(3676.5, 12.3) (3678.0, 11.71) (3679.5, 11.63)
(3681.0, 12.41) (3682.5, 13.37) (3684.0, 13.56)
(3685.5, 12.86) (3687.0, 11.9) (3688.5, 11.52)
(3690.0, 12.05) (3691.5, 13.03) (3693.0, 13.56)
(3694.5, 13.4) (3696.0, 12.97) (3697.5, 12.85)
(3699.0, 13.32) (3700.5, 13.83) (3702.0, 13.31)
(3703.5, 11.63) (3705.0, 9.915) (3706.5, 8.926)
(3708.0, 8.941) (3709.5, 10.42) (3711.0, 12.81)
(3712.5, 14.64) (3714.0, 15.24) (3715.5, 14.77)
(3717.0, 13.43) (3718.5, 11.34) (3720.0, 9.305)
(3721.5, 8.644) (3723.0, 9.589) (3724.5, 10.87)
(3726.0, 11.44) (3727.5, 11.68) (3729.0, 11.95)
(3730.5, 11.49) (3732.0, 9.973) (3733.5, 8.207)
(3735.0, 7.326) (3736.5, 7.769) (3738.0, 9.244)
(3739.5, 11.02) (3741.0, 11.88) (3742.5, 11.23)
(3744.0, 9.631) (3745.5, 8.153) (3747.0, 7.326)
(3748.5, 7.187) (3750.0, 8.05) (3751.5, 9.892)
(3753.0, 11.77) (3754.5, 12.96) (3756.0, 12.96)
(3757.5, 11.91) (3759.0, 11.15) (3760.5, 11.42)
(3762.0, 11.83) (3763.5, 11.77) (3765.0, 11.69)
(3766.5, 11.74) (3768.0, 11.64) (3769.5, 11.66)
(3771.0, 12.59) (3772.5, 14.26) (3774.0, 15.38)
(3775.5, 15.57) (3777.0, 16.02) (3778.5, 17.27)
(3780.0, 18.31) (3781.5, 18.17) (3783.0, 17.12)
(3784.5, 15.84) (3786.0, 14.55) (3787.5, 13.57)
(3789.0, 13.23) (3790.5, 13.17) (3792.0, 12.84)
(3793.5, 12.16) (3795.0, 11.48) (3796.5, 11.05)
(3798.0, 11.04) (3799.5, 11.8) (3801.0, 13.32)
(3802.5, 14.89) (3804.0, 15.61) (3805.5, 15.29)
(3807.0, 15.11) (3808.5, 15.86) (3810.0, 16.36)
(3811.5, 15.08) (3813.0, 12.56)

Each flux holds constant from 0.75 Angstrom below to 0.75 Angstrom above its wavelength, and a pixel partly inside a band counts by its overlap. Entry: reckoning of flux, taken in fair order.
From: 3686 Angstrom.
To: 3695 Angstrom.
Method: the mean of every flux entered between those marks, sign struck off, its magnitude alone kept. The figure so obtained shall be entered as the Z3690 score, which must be 12.6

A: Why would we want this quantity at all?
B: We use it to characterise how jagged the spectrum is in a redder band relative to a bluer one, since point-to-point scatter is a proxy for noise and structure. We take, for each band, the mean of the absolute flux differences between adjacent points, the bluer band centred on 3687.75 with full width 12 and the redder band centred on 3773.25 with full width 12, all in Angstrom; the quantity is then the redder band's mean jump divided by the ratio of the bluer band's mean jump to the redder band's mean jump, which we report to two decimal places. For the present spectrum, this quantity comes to 1.06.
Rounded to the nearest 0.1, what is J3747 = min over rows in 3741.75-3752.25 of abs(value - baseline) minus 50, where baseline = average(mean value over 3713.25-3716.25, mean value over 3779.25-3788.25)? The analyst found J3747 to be -45.6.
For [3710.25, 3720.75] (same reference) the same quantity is -49.6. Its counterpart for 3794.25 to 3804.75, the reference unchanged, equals -50.0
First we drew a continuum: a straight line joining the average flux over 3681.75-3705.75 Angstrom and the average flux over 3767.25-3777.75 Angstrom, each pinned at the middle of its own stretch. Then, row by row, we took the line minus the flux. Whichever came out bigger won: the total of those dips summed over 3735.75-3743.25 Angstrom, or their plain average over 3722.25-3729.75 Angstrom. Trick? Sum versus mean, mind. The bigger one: 16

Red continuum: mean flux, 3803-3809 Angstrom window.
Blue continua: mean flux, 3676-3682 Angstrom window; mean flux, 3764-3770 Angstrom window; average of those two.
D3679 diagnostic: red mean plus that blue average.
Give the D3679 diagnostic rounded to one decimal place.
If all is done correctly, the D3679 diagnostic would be 27.3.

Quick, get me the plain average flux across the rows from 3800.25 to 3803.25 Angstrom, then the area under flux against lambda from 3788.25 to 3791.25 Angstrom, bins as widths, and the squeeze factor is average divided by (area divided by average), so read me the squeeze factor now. 5.0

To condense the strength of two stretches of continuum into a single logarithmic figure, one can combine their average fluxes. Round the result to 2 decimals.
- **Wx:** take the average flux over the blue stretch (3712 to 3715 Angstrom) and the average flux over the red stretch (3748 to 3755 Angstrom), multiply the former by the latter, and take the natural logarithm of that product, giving 5.00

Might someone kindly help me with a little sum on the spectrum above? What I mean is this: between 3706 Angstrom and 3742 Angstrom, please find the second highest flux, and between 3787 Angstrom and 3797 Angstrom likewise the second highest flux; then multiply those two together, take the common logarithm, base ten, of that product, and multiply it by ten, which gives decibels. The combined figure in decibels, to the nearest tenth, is 22.9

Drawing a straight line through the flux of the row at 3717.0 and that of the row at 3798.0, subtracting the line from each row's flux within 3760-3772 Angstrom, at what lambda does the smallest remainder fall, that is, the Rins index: 3760.5 Angstrom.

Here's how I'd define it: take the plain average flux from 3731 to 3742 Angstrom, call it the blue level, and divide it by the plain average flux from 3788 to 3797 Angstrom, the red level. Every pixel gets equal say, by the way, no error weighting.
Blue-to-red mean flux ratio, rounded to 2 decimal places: 0.76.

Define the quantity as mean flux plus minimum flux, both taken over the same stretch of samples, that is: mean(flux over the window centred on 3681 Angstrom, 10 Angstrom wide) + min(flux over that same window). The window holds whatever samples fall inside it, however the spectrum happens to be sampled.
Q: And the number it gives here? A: 24.2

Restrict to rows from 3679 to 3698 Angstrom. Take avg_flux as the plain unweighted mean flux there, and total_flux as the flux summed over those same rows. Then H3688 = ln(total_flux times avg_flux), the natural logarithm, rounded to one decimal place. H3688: 7.6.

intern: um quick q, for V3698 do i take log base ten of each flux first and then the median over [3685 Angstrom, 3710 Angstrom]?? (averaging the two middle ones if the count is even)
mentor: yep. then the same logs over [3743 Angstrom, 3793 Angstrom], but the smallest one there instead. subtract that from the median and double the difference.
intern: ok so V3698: 0.50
